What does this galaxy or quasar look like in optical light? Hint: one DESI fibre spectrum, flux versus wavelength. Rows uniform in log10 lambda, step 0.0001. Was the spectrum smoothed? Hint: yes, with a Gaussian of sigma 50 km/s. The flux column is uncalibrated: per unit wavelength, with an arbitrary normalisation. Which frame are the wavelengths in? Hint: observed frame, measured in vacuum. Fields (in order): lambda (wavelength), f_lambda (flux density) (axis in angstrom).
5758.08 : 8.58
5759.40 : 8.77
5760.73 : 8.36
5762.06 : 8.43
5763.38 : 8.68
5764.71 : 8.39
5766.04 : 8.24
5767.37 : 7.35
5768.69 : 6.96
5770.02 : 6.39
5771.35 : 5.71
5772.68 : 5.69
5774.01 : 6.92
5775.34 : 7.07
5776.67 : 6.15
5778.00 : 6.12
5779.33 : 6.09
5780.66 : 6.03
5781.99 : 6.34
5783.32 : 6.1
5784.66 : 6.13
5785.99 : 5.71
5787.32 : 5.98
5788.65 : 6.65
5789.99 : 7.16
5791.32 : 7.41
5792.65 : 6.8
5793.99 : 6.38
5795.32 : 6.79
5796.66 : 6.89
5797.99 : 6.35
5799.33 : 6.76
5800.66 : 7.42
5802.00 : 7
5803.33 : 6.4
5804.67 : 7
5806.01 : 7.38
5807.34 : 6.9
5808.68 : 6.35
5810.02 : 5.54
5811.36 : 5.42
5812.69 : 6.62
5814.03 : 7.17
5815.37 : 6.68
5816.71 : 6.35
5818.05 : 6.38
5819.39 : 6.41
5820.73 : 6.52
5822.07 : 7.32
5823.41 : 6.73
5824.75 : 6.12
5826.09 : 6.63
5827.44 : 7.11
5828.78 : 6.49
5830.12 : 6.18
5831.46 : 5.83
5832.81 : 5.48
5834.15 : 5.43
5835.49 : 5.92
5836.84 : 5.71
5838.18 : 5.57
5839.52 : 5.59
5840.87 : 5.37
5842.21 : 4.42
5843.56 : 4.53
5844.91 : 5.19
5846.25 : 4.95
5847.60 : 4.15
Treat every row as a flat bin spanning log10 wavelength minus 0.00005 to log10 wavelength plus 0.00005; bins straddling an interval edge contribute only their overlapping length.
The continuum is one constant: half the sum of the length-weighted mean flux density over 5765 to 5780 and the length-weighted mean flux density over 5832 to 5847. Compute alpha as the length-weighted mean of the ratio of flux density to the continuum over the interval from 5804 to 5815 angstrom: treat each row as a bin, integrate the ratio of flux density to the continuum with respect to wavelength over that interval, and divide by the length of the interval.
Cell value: 1.10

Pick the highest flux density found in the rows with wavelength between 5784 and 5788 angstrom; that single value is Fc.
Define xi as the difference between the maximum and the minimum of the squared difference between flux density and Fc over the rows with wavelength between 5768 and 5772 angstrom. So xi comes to 0.62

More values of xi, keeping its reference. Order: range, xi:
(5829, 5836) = 0.49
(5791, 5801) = 1.62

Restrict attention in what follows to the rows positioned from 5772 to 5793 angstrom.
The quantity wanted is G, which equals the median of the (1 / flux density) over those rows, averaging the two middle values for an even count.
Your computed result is 0.163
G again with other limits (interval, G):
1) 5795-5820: 0.150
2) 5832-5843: 0.181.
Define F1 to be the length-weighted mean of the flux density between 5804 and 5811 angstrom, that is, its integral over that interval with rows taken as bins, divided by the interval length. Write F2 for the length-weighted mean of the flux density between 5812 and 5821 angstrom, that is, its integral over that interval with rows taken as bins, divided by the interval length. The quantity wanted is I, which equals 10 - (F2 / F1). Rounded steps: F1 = 6.58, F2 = 6.6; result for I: 9.00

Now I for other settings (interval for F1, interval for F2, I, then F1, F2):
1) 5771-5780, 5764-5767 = 8.69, 6.27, 8.2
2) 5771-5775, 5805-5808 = 8.85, 6.21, 7.1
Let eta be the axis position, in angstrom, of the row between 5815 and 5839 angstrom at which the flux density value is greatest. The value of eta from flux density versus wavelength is 5822.07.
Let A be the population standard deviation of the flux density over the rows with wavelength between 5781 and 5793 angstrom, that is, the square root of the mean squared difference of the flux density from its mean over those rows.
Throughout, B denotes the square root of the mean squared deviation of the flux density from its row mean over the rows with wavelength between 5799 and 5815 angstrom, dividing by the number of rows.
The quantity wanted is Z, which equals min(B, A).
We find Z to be 0.54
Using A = 0.54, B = 0.6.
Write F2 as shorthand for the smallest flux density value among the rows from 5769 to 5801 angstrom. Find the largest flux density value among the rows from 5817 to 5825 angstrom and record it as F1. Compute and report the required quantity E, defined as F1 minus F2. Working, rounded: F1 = 7.32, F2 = 5.69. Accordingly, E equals 1.6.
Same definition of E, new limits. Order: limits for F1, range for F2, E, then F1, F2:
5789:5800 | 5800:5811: 1.9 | 7.41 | 5.54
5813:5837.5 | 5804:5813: 1.9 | 7.32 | 5.42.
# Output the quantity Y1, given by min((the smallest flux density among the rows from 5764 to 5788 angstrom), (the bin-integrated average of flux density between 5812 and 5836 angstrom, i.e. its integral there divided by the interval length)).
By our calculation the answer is 5.7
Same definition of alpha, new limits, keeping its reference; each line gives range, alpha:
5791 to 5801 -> 1.14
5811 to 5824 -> 1.10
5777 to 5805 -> 1.10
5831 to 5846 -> 0.90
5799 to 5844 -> 1.05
